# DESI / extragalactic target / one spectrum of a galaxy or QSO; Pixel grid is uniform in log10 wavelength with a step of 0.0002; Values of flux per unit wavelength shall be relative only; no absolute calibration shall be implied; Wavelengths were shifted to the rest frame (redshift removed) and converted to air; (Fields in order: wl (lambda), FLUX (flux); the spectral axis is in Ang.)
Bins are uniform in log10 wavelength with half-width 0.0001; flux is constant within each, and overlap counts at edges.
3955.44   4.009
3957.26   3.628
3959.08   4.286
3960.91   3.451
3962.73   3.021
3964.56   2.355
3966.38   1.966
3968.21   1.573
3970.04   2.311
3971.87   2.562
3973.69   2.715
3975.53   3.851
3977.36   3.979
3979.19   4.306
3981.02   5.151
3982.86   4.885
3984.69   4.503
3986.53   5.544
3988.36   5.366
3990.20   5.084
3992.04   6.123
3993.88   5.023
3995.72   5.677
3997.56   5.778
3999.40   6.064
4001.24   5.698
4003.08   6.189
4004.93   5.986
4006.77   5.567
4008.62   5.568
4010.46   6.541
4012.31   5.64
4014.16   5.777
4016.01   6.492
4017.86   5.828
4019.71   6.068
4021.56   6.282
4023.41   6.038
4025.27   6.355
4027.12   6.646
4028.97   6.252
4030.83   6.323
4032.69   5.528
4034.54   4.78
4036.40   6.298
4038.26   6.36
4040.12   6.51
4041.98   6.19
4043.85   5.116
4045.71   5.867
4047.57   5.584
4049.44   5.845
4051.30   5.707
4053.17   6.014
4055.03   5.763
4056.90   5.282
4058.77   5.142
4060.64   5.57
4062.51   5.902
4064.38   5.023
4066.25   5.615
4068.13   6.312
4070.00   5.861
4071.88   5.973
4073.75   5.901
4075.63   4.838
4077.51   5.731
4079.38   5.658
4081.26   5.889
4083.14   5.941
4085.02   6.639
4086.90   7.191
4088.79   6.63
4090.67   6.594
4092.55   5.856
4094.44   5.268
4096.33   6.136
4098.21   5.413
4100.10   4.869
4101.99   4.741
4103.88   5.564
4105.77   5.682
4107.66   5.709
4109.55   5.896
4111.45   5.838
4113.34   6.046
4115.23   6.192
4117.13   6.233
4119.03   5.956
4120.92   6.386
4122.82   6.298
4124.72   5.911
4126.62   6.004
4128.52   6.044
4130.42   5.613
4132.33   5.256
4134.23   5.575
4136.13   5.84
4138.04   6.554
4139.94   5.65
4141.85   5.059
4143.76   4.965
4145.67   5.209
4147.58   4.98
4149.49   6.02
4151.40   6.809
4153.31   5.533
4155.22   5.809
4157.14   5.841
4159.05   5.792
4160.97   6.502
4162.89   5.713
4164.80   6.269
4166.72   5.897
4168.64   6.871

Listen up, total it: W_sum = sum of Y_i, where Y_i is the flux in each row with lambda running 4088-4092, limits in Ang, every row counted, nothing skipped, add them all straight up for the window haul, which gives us 13.2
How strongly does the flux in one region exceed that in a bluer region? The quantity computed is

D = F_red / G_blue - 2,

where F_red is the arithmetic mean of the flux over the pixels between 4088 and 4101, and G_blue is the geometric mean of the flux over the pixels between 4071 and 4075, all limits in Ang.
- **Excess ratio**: -1.0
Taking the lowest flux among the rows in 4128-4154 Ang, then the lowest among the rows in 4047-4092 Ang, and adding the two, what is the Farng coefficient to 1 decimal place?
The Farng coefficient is 9.8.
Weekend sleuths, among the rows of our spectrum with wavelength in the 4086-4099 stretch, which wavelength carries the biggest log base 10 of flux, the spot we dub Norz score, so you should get 4086.90 Ang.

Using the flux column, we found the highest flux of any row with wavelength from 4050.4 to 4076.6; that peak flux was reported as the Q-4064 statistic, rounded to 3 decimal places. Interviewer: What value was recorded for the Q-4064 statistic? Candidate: 6.312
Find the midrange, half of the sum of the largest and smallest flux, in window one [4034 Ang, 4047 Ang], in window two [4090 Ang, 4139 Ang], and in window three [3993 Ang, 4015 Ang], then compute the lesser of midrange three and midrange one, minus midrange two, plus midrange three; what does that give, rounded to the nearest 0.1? 5.8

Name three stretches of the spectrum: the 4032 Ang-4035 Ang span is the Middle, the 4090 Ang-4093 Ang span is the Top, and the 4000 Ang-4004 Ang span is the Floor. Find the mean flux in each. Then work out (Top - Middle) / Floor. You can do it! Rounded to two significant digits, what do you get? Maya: 0.18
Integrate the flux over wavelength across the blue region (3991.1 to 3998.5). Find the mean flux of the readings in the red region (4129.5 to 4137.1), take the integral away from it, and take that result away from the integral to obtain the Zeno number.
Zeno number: 78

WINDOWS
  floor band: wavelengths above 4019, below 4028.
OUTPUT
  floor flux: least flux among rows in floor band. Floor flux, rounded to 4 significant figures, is 6.038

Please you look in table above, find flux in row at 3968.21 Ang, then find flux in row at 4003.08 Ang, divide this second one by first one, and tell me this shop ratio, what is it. 3.9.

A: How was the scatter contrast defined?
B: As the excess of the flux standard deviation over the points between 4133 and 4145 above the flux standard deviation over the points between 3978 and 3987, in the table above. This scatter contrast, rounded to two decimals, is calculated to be 0.08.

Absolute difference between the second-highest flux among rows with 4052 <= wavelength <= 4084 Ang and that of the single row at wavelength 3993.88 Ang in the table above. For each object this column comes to 1.0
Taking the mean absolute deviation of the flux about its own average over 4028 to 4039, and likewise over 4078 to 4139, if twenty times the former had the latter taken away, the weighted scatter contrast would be 9.9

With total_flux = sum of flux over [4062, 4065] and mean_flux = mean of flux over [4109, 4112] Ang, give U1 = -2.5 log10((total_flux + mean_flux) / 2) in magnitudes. -2.31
